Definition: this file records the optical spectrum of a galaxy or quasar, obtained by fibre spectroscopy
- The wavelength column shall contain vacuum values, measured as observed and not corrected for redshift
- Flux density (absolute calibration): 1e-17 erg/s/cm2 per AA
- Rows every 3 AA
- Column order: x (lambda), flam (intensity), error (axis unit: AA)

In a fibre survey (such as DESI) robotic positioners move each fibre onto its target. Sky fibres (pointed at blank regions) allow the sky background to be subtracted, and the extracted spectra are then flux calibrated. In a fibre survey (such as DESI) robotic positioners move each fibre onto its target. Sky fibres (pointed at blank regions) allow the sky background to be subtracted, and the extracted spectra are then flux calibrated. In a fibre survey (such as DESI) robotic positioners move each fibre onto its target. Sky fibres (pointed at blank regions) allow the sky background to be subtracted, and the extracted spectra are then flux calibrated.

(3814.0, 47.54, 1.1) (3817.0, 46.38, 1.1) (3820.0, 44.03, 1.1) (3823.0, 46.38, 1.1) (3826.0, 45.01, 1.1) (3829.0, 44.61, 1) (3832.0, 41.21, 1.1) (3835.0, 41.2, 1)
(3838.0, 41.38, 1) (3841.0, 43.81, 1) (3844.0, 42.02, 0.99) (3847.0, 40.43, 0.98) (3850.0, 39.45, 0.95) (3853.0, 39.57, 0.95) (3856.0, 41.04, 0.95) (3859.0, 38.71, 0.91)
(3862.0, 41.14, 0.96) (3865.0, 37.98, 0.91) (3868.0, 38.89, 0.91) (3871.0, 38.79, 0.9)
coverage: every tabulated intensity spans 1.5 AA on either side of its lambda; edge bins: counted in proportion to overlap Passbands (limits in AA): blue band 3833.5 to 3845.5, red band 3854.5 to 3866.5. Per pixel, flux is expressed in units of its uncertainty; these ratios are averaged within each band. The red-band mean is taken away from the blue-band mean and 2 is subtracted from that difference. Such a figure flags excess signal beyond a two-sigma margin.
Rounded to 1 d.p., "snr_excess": -2.4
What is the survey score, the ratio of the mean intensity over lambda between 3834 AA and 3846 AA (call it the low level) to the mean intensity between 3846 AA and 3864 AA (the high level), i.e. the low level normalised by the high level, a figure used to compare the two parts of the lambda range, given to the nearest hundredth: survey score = 1.05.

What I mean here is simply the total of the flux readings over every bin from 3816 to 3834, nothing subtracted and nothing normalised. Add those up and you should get 268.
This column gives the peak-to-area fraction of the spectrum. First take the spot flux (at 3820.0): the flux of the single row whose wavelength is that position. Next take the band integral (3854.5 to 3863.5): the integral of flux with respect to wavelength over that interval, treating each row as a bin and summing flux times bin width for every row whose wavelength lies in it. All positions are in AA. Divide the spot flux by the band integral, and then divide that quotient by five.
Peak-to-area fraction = 0.0243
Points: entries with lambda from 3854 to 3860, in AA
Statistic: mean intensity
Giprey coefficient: 39.9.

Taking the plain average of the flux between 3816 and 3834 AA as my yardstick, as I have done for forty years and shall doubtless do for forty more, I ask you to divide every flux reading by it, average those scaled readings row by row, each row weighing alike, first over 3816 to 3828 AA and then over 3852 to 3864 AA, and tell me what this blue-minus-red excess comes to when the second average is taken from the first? 0.120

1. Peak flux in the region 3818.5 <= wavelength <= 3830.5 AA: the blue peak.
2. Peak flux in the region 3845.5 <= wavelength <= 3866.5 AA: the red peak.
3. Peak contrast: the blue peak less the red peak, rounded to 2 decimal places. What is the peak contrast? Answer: 5.24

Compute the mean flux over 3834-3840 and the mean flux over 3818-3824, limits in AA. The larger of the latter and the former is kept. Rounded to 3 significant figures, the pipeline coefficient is 45.2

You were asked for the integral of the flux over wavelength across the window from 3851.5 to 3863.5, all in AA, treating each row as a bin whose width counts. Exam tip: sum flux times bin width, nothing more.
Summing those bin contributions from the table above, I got 481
